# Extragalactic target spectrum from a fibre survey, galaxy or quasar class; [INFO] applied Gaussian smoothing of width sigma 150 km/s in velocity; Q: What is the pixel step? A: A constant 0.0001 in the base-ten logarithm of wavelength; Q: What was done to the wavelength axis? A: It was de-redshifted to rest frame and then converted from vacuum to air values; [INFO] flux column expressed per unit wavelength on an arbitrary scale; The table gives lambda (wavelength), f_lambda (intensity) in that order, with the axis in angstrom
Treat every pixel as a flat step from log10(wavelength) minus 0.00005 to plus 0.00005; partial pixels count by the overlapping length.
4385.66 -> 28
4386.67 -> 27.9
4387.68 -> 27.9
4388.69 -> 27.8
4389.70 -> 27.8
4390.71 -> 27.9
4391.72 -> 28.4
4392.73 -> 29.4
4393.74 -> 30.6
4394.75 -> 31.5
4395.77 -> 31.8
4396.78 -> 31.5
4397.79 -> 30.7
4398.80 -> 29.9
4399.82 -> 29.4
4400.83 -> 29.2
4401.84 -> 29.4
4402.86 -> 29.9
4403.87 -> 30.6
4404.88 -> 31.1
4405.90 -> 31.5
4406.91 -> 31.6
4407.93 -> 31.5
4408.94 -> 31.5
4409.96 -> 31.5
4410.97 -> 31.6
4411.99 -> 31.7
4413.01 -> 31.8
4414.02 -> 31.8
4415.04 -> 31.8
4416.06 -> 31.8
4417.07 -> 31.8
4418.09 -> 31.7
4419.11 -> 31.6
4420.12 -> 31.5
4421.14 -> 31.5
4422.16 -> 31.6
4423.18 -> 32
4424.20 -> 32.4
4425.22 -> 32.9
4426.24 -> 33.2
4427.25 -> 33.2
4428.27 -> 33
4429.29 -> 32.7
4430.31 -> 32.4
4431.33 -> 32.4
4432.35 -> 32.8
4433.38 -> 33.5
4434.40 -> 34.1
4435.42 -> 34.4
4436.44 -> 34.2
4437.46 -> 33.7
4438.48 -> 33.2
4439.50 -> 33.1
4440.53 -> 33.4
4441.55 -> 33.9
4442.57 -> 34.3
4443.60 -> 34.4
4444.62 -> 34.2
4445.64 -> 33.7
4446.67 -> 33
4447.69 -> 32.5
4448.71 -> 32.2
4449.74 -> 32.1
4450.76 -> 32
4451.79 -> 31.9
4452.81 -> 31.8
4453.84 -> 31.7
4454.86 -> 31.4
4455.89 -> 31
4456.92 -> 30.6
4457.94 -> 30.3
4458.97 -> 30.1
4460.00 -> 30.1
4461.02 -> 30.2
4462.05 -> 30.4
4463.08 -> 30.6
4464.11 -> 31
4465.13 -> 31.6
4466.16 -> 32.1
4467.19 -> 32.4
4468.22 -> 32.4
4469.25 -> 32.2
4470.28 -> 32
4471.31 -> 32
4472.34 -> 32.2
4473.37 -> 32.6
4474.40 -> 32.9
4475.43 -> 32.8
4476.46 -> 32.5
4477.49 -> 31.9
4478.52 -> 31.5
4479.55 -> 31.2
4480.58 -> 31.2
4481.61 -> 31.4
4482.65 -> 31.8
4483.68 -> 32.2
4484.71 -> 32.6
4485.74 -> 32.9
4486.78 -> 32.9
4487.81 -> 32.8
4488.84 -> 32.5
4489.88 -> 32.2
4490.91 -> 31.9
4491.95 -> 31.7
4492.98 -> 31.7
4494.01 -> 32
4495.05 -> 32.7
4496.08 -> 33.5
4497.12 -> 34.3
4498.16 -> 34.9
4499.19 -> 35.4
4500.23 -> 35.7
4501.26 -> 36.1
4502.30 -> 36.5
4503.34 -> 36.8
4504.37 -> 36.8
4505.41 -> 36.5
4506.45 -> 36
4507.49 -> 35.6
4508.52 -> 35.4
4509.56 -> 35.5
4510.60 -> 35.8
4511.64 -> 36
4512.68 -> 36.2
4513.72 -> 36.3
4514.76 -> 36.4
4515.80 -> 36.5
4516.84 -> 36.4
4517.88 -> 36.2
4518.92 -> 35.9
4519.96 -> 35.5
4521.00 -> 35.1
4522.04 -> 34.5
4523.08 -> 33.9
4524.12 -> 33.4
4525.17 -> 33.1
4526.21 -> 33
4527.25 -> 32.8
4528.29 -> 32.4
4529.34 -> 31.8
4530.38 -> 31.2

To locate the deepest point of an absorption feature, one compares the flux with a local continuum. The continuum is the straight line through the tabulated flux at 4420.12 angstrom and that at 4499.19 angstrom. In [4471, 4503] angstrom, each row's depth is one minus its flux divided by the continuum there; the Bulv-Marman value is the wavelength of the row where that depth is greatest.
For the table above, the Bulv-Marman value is 4492.98 angstrom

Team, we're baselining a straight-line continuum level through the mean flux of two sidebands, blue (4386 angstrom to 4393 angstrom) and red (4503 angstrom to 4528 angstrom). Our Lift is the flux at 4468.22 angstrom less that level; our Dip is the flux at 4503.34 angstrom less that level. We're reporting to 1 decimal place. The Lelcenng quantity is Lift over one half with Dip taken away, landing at 0.2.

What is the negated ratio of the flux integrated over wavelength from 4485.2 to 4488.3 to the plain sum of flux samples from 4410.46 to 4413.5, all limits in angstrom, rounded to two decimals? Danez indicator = -1.07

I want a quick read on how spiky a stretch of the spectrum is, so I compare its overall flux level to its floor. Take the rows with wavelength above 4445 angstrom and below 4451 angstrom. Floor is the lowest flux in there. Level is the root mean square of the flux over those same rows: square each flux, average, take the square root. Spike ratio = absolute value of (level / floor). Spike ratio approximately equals 1.018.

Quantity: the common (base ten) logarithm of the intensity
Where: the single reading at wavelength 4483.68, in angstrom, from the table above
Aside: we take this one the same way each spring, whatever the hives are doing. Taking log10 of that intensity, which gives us 1.508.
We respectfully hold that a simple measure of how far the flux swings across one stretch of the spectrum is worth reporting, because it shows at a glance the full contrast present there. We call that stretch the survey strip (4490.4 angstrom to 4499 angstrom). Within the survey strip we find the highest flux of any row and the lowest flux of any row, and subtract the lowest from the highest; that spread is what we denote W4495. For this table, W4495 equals 3.20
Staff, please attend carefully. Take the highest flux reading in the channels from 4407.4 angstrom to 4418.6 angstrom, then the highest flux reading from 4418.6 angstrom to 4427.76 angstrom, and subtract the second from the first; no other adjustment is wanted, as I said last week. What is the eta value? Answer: -1.4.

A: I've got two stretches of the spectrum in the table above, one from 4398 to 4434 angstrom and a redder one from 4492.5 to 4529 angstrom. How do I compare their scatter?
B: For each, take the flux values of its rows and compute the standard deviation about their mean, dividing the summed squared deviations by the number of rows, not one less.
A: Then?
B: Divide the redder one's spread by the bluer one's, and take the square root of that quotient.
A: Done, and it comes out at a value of 1.2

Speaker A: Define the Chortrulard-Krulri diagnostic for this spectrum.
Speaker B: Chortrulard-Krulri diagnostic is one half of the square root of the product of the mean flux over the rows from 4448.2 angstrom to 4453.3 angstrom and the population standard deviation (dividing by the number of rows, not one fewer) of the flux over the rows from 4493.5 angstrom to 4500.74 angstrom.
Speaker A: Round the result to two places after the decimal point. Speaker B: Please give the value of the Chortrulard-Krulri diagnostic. 3.21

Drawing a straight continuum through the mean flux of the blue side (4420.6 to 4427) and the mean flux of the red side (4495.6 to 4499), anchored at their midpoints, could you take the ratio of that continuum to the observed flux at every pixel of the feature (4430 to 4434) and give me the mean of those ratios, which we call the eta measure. 0.99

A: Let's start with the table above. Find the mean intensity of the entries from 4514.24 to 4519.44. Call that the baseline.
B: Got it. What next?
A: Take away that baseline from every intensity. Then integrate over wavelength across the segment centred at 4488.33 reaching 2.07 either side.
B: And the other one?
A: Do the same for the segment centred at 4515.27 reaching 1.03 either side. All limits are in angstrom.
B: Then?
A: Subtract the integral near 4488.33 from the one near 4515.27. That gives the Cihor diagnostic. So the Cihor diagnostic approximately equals 16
